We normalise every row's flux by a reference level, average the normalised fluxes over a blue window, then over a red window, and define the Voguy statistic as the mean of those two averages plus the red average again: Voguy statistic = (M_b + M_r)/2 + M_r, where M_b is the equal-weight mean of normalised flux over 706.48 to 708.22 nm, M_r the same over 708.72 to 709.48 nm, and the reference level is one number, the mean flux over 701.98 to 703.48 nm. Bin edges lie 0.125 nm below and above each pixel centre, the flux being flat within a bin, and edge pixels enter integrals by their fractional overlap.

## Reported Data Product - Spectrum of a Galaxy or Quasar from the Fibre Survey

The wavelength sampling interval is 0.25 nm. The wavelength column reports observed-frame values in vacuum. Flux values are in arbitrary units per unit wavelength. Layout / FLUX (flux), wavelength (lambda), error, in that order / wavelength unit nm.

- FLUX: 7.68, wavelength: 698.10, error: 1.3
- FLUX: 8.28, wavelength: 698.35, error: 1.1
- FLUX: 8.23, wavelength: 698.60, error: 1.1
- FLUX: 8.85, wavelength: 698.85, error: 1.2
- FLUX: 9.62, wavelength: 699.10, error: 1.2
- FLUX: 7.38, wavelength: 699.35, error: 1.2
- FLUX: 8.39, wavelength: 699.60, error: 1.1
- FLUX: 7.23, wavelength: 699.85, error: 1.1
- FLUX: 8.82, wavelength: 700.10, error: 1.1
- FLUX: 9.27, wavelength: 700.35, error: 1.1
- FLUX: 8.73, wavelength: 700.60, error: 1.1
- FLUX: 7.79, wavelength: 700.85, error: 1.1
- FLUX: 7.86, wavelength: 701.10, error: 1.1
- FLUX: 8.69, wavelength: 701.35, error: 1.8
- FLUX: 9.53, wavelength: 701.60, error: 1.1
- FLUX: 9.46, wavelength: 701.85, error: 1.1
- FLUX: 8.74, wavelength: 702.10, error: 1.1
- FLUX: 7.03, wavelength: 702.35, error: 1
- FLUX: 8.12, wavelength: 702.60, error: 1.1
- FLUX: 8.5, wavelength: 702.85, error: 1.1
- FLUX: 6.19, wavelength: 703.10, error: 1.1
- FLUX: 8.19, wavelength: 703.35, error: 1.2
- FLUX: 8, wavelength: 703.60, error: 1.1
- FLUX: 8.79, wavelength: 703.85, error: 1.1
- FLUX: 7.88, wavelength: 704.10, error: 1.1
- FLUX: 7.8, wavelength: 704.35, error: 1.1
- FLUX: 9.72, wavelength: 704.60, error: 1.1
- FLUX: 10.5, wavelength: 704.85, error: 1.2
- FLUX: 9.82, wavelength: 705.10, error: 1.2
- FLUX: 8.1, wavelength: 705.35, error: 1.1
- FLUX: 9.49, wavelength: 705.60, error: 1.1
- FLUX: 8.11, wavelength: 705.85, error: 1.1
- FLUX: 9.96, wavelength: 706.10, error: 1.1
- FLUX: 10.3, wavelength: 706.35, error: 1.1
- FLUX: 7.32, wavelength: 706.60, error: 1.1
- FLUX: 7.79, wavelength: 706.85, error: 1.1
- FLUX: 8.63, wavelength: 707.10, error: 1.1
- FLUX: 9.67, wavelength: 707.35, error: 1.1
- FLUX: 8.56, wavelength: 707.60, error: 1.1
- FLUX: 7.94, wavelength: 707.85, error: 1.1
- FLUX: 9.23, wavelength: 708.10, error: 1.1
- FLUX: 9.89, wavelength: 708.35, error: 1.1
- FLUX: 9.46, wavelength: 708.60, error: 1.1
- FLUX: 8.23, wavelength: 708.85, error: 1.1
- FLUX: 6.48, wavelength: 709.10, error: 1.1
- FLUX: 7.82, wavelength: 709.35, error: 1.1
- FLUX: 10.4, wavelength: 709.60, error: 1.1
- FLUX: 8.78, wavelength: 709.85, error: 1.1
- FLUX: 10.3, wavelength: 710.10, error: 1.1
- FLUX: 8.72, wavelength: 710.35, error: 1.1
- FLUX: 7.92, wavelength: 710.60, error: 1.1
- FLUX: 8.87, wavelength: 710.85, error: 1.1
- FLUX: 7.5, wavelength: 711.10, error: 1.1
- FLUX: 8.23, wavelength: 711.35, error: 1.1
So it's 1.99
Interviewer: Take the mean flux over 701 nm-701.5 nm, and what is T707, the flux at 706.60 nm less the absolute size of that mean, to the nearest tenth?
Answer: -1.0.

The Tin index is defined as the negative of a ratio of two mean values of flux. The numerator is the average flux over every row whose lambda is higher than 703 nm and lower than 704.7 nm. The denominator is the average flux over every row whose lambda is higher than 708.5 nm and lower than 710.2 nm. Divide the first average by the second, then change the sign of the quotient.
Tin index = -0.92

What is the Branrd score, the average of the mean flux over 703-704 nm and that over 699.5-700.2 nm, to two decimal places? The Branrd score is 7.97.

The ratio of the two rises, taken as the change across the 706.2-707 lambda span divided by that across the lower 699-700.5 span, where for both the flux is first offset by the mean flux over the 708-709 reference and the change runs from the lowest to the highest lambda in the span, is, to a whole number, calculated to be 7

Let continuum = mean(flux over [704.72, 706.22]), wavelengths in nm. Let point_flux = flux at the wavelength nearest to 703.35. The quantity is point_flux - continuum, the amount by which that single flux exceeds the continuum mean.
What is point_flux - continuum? -1.1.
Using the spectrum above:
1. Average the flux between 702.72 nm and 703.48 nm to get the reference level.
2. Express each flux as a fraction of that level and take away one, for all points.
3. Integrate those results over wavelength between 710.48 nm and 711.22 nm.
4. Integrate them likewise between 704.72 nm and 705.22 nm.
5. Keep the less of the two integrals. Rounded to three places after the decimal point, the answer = 0.046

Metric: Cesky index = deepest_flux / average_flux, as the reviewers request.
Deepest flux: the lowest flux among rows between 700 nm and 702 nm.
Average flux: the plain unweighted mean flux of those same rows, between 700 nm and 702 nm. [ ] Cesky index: 0.888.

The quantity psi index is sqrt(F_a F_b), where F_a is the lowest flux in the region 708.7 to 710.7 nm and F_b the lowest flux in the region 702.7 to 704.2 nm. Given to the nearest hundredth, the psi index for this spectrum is 6.33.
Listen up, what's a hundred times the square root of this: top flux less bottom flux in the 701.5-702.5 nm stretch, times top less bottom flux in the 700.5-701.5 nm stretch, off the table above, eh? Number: 153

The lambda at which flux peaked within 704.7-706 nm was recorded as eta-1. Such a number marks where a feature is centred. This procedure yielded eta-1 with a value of 704.85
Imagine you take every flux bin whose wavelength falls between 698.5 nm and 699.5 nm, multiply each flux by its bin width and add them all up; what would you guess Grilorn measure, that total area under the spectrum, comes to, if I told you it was 8.5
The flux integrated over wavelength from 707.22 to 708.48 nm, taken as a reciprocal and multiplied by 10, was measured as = 0.88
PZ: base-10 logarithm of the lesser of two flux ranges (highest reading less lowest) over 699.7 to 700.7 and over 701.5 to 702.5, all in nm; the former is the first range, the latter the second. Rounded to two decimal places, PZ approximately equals 0.31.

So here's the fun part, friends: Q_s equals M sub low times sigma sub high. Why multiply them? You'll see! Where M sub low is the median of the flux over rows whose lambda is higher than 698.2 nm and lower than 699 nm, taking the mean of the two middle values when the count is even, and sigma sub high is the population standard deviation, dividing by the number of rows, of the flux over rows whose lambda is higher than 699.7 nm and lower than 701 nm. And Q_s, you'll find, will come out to 6.2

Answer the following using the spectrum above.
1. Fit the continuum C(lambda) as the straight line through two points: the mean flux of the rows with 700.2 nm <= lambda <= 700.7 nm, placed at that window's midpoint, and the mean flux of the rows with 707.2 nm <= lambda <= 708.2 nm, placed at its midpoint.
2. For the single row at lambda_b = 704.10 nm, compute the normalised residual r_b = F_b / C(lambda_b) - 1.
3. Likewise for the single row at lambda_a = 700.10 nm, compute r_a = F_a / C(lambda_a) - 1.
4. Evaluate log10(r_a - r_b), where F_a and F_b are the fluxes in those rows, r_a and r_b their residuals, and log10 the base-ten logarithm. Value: -1.02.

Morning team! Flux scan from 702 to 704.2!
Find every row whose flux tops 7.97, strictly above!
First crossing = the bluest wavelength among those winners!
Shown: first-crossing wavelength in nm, 702.10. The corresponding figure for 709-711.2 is 709.60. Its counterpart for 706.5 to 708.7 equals 707.10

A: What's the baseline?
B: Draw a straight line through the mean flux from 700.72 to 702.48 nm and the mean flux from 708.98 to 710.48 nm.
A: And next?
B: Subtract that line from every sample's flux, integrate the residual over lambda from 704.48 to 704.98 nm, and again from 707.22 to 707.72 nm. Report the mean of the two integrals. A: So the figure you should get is 0.50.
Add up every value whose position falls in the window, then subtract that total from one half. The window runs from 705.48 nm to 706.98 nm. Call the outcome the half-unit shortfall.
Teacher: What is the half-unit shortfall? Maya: -52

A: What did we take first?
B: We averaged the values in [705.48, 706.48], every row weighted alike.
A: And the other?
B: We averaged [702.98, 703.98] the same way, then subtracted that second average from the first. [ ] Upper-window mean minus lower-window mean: 1.7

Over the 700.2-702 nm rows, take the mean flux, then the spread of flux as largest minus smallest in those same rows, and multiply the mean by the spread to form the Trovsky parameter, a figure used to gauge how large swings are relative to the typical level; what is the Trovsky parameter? 15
